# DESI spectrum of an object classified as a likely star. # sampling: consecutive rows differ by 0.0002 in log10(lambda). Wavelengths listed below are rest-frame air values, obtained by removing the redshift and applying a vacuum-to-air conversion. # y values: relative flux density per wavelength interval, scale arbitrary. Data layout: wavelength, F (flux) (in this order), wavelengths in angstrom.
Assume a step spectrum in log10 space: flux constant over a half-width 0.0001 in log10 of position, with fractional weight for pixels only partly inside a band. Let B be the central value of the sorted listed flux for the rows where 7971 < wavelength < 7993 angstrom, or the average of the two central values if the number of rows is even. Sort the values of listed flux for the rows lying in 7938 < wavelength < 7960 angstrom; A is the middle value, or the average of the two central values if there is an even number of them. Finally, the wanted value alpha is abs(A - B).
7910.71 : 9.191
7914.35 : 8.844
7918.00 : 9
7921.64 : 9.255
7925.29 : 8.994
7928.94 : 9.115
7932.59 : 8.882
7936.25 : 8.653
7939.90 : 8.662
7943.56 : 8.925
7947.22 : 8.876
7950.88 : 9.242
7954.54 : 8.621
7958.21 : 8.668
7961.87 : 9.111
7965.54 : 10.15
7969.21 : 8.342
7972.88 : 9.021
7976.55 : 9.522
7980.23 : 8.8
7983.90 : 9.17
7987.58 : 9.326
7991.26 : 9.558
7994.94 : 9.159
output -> 0.5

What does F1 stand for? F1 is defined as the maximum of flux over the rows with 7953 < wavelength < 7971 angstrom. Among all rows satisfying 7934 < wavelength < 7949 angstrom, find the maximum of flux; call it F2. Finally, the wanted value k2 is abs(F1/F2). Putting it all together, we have 1.14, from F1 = 10.15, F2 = 8.925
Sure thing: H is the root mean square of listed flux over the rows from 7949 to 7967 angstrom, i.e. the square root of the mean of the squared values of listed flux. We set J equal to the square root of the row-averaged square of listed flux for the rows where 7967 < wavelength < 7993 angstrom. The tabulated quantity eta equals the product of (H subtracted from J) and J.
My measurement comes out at -0.6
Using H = 9.18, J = 9.11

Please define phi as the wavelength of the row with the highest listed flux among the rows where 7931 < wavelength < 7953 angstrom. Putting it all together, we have 7950.88 angstrom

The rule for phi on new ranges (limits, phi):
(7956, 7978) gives 7965.54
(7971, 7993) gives 7991.26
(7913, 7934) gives 7921.64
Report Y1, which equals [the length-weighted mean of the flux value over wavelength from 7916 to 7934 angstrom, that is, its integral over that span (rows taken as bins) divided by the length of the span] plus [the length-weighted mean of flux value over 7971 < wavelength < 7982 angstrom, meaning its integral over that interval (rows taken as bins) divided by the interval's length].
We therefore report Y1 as 18.2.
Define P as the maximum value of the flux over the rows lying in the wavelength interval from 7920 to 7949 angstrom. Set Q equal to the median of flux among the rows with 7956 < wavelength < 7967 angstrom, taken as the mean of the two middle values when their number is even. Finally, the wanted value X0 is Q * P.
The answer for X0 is 84.3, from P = 9.255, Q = 9.11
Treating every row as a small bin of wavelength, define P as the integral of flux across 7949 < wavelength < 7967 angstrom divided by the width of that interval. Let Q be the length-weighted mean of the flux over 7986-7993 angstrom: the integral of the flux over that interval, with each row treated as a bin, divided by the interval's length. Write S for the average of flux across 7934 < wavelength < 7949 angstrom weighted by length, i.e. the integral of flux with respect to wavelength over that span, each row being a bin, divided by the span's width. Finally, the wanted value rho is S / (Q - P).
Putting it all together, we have 29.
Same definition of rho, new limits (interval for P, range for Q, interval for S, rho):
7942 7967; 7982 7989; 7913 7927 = 52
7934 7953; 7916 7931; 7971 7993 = 42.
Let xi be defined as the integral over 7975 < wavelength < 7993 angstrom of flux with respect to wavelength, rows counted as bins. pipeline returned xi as 167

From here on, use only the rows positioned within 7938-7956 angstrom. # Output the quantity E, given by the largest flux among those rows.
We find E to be 9.242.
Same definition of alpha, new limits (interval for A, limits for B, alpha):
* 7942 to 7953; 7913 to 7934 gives 0.1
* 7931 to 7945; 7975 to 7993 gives 0.6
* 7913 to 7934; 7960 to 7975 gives 0.1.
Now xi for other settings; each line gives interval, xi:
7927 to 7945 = 159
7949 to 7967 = 164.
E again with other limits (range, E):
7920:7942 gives 9.255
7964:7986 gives 10.15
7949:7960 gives 9.242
